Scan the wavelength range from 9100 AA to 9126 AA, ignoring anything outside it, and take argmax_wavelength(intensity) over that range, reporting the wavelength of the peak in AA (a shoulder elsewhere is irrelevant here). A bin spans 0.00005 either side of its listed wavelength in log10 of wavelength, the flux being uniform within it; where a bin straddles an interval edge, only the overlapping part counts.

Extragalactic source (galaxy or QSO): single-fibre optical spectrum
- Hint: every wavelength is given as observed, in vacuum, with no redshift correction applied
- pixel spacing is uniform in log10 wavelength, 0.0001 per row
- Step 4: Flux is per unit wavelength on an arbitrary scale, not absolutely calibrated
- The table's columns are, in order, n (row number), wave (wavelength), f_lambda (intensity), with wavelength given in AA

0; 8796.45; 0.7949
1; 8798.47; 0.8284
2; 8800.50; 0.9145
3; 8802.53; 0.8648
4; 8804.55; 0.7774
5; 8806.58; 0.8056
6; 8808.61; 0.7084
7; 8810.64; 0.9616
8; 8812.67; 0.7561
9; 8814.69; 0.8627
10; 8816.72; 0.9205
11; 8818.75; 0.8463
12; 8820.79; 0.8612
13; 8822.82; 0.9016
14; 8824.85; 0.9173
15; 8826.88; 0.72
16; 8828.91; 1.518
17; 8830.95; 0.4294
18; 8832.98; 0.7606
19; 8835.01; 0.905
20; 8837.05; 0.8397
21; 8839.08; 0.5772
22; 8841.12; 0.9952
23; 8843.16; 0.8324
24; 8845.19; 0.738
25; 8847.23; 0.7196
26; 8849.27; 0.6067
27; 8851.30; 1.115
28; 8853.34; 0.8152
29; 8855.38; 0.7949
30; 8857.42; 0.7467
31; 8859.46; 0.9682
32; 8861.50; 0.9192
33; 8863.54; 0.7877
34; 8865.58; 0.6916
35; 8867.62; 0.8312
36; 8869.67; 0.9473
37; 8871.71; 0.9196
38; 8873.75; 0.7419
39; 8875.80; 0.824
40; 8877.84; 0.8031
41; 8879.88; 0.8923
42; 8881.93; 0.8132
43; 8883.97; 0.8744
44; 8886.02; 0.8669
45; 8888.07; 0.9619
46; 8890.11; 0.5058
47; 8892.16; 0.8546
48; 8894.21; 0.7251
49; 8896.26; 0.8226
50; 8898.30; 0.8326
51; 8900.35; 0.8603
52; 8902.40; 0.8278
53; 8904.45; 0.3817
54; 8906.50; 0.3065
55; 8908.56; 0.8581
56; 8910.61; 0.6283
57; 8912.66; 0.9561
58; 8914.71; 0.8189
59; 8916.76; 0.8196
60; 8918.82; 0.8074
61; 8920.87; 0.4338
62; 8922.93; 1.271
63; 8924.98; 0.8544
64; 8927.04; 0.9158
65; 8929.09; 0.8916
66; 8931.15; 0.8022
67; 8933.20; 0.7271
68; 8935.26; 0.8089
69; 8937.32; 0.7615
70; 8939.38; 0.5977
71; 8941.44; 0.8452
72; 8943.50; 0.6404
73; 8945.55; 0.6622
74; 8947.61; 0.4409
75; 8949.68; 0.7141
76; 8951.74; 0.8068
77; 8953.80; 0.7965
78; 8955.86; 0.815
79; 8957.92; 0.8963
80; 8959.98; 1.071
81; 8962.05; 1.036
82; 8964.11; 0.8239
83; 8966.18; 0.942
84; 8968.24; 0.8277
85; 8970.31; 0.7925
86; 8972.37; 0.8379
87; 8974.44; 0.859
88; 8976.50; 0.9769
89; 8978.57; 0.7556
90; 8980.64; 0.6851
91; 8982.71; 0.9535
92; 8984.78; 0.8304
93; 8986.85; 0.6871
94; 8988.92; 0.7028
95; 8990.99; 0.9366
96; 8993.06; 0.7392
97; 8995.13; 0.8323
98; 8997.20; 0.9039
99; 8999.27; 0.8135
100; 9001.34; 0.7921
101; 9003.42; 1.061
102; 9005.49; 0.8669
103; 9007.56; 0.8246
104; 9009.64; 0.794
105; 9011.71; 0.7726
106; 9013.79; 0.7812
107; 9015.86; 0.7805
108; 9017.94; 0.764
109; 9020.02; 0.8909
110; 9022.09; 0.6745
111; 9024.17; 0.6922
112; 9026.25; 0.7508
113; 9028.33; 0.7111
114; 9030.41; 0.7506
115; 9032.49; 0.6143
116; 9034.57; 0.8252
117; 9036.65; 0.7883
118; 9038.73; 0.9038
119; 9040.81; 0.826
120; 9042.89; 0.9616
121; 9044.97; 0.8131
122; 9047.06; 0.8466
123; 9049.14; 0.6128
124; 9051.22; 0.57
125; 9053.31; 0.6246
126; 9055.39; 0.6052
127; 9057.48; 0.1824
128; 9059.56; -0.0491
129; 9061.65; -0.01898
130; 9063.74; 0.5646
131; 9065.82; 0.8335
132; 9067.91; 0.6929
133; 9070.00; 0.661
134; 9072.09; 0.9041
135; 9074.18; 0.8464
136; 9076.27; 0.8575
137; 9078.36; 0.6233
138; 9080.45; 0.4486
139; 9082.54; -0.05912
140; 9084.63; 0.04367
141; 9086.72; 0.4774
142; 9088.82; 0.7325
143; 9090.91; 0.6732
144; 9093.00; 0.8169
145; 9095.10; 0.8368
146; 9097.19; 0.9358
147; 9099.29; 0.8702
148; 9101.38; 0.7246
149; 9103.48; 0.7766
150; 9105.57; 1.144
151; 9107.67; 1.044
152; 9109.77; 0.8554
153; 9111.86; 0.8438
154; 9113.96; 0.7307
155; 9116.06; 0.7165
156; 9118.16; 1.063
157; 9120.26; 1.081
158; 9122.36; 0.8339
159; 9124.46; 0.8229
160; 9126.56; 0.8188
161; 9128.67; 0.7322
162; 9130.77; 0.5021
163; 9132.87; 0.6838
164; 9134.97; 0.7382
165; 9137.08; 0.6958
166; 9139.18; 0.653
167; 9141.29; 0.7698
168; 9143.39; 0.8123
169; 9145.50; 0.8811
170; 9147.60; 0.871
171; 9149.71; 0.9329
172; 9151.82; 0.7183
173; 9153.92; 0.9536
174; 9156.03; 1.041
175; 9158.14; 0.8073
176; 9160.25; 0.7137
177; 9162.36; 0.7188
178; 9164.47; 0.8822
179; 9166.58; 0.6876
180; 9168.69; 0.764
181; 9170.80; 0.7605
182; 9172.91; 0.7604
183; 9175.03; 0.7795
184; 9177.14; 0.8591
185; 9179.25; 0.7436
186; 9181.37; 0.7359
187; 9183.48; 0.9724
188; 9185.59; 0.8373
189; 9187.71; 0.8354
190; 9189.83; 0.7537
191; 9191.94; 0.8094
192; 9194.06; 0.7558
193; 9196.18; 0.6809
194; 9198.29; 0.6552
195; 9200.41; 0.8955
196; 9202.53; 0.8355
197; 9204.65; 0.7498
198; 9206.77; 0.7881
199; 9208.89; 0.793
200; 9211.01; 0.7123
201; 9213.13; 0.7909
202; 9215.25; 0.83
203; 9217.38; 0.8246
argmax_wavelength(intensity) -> 9105.57 AA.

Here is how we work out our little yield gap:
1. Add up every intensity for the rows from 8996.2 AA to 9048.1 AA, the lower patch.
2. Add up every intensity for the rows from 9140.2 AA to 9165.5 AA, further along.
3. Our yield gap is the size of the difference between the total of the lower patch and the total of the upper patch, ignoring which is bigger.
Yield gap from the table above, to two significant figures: 10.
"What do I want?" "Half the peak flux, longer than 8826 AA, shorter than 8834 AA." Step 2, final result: 0.76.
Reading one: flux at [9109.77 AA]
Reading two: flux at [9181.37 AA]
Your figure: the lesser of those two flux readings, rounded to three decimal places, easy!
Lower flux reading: 0.736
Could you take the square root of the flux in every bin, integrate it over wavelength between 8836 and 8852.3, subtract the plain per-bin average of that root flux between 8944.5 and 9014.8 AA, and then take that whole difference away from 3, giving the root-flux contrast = -11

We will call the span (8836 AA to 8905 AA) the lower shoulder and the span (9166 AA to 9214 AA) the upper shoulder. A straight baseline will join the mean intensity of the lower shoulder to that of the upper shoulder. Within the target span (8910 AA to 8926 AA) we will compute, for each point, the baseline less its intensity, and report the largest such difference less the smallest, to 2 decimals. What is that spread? 0.84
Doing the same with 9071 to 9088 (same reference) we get 0.96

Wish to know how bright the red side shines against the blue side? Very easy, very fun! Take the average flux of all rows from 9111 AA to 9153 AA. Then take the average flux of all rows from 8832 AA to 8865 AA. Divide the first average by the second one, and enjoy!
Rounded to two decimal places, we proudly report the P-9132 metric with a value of 0.97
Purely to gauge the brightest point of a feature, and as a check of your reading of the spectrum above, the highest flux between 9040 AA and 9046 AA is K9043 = 0.9616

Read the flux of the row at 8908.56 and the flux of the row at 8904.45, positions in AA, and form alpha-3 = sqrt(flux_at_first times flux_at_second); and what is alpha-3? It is 0.57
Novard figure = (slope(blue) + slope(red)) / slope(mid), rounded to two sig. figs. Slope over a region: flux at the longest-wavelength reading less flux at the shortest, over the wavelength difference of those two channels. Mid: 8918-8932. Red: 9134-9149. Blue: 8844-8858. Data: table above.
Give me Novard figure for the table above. -27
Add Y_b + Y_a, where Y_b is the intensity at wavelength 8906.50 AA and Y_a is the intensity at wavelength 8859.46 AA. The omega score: 1.27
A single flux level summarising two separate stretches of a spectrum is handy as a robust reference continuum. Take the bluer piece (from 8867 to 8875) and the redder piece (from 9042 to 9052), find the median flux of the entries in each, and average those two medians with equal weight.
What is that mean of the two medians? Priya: 0.84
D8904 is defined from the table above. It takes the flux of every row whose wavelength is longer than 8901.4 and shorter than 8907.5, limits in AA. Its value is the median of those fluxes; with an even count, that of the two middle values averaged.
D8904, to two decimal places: 0.38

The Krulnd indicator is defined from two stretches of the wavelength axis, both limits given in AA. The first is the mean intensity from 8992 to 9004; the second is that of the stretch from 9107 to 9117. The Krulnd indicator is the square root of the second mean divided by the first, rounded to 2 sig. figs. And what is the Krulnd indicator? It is 0.99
